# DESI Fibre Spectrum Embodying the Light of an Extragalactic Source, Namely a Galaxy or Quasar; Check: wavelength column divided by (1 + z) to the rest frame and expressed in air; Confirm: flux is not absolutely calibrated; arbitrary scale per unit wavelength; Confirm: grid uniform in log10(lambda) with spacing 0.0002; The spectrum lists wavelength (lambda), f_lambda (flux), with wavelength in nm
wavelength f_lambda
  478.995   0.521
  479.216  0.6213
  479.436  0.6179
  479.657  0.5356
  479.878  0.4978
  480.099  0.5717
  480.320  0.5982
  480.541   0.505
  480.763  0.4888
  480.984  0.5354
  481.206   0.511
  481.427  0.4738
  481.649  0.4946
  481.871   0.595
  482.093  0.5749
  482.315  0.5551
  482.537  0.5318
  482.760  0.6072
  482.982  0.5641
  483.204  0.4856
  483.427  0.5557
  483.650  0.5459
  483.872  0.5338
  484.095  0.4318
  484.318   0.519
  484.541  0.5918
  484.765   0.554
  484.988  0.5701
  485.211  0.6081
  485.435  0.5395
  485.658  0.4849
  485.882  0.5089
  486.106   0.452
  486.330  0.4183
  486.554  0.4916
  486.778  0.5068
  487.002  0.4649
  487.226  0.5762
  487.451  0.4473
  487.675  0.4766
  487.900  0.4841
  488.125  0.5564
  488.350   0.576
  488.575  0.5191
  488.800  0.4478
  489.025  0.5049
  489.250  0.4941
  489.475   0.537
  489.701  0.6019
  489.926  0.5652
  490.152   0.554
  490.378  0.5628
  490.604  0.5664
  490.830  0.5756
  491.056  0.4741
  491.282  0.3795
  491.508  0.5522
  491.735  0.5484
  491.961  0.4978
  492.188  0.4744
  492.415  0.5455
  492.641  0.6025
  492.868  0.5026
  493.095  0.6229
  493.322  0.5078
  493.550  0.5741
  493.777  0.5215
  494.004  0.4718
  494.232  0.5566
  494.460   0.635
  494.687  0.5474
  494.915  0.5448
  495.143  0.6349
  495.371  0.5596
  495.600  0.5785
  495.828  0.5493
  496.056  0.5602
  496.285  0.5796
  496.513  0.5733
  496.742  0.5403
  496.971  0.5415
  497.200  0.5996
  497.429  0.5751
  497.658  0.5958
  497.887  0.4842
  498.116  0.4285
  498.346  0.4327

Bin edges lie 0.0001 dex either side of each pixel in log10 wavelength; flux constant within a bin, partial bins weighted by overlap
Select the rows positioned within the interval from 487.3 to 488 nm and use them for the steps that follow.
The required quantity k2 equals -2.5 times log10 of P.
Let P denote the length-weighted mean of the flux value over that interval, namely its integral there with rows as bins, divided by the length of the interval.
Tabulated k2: 0.81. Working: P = 0.47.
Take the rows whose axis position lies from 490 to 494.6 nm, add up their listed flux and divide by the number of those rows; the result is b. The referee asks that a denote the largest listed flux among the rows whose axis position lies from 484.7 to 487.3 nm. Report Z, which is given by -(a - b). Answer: -0.072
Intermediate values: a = 0.6081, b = 0.536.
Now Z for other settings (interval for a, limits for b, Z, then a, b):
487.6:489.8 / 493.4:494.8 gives -0.051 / 0.6019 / 0.551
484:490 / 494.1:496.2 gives -0.034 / 0.6081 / 0.574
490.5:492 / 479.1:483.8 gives -0.030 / 0.5756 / 0.546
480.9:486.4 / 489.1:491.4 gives -0.077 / 0.6081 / 0.531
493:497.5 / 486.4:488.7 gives -0.125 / 0.635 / 0.510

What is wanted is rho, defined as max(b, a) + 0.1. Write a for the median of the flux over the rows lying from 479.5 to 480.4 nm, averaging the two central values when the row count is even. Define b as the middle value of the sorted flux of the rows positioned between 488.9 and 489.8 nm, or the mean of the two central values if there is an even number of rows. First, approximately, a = 0.55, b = 0.52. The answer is 0.654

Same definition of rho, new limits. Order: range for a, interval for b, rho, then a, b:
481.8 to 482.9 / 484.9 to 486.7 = 0.675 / 0.57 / 0.50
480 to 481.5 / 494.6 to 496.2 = 0.660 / 0.51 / 0.56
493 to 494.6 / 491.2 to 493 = 0.657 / 0.56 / 0.52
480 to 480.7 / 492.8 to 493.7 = 0.672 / 0.57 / 0.54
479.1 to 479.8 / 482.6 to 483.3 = 0.718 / 0.62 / 0.56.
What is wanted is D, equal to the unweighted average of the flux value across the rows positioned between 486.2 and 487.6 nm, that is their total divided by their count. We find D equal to 0.48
